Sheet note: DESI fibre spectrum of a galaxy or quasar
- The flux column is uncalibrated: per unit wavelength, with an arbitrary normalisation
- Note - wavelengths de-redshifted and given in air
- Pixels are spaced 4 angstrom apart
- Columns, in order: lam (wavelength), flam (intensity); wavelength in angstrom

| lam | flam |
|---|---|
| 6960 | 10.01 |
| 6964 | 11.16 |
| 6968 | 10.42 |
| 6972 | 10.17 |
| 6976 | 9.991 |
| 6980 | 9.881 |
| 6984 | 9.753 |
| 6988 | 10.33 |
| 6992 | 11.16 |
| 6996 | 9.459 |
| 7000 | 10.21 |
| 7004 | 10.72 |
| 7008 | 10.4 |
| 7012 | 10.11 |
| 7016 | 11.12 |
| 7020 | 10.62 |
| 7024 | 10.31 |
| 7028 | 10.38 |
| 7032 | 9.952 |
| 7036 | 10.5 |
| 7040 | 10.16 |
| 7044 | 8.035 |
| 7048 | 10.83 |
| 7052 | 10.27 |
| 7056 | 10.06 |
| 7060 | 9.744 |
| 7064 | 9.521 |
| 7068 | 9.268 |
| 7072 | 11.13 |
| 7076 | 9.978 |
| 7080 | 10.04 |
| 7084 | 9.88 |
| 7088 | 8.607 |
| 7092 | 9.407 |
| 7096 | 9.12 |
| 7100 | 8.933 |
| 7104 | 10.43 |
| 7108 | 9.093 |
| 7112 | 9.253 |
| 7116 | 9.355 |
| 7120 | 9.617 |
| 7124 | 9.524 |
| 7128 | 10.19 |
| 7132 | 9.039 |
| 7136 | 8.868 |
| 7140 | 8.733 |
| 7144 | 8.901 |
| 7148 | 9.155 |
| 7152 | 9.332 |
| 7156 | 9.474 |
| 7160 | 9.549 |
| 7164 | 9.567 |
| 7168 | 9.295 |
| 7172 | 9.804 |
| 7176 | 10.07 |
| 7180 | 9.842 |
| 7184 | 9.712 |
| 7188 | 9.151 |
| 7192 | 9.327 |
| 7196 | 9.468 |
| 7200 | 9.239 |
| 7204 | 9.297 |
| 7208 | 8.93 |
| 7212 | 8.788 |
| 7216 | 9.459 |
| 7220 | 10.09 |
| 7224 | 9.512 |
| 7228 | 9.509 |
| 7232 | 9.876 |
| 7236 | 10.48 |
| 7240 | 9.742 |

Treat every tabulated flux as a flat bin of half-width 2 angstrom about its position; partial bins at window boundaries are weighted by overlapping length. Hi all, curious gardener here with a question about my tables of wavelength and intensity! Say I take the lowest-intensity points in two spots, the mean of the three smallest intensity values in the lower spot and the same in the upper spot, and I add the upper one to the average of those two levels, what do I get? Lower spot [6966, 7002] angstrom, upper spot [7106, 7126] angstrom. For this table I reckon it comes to 18.70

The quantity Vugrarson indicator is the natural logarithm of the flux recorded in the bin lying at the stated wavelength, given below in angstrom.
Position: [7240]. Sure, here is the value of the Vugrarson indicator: 2.28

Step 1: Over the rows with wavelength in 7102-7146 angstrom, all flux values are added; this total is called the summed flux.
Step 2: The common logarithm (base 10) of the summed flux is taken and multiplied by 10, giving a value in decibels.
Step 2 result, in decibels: 20.1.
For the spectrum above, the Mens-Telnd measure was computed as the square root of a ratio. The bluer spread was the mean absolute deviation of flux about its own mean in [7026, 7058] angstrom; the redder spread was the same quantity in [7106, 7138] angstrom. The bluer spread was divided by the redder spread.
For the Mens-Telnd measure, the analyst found 1.29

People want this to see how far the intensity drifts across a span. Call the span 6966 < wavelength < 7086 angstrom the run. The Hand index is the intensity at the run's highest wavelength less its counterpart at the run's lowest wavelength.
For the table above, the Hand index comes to -0.5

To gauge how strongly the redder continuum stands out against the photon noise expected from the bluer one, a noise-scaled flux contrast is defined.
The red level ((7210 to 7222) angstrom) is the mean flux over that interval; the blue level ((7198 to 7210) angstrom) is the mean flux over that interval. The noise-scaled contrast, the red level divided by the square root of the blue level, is 3.12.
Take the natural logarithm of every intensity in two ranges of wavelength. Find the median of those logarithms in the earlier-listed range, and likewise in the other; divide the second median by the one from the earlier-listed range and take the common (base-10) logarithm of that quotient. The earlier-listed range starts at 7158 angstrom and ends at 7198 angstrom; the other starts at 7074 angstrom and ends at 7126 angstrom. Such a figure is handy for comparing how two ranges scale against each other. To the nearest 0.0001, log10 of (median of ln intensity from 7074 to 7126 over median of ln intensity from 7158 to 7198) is -0.0031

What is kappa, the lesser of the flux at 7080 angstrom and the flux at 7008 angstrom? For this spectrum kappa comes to 10.0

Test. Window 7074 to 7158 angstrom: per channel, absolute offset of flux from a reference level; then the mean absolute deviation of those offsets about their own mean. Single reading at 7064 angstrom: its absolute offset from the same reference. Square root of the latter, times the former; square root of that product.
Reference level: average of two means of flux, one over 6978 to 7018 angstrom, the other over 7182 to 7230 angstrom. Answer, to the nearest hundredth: 0.39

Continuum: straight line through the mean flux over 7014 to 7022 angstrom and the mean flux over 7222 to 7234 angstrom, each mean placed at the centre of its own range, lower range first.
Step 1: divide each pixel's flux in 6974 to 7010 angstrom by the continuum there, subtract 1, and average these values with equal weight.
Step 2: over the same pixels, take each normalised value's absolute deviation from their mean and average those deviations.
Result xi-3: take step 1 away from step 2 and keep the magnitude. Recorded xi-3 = 0.113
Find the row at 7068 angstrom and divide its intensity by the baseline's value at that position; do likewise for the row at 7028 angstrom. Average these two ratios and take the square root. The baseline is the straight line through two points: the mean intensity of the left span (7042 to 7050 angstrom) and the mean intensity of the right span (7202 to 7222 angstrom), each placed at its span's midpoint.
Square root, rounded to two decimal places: 1.02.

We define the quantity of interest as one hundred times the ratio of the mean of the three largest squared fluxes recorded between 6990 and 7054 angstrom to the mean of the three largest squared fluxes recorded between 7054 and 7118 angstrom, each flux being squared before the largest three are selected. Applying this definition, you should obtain 109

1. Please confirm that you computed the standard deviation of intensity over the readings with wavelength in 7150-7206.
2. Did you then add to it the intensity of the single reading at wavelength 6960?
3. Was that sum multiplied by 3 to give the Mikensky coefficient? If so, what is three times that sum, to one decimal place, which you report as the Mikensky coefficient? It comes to 30.8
